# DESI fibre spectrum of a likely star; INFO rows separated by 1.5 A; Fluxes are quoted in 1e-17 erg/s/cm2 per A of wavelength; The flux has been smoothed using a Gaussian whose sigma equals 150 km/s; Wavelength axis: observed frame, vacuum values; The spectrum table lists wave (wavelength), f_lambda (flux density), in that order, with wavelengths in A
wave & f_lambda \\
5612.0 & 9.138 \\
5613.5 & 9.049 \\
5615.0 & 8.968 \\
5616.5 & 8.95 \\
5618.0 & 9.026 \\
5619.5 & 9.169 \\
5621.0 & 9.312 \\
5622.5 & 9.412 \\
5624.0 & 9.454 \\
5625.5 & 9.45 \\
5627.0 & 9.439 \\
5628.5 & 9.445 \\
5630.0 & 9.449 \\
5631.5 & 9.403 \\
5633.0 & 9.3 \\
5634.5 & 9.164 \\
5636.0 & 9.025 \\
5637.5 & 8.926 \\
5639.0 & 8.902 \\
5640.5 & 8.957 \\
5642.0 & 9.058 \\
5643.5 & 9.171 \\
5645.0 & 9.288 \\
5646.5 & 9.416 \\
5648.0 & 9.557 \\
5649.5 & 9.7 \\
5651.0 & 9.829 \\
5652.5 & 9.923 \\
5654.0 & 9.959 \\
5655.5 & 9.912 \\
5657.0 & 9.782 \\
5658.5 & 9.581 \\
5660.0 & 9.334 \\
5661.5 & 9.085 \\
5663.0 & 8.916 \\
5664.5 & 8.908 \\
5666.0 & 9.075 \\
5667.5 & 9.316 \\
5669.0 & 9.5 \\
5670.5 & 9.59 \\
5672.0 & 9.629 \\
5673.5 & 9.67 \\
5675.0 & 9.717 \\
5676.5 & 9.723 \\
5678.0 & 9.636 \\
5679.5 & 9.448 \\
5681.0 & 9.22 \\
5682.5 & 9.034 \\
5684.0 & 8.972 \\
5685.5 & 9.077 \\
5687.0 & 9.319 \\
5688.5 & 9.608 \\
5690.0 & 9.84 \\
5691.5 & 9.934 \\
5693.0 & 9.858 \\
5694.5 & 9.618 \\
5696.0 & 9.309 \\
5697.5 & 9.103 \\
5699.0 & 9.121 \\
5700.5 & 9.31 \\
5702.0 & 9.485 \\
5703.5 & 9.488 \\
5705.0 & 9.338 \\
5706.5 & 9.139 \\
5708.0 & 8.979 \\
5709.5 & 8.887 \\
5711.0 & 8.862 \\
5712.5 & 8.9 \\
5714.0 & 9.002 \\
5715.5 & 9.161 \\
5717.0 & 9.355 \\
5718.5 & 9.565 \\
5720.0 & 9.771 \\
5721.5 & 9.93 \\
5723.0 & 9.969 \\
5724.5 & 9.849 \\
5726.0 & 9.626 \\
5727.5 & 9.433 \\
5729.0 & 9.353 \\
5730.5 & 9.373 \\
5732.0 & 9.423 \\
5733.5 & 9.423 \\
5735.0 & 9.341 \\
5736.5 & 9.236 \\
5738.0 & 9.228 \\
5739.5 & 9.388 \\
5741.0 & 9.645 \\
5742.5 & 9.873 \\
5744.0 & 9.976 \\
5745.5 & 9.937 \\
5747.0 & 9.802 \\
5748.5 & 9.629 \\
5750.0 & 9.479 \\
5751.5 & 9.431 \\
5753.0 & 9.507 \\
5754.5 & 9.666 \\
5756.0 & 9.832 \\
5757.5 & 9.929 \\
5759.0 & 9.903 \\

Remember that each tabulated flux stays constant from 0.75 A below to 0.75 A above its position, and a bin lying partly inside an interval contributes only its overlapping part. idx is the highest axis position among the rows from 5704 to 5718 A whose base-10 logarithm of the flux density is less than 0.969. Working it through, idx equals 5715.5 A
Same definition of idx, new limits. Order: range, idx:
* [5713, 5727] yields 5715.5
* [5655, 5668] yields 5666.0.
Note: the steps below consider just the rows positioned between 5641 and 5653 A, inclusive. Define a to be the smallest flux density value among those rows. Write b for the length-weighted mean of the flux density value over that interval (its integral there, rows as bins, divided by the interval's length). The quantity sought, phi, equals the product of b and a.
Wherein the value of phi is 85.8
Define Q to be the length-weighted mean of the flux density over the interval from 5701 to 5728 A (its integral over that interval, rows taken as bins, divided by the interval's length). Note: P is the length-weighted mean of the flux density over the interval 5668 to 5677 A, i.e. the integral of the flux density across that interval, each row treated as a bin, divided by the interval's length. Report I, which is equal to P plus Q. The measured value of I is 19.0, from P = 9.63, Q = 9.37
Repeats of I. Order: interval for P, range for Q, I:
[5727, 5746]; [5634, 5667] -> 18.8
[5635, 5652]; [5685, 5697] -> 18.8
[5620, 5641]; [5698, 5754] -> 18.7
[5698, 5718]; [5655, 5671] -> 18.5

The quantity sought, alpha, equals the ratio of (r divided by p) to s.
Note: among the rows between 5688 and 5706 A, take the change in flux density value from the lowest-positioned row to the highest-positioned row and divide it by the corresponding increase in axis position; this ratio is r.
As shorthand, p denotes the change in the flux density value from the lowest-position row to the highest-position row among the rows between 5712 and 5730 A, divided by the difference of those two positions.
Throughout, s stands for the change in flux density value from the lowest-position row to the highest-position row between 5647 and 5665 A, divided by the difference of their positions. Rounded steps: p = 0.027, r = -0.016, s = -0.039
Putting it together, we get 15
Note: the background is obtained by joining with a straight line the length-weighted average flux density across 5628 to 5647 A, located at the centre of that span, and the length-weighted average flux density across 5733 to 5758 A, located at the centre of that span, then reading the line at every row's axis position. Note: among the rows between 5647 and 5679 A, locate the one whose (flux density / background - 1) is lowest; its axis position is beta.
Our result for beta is 5664.5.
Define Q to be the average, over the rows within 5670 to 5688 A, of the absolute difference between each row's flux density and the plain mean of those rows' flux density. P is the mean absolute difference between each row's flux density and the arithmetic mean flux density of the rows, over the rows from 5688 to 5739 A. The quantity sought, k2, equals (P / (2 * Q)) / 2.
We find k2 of 0.26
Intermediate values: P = 0.254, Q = 0.246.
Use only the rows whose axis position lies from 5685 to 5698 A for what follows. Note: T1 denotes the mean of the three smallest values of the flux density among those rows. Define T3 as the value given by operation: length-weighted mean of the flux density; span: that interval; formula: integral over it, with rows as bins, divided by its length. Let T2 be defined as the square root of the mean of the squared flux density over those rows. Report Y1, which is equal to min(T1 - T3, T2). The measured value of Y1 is -0.37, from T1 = 9.16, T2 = 9.52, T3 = 9.53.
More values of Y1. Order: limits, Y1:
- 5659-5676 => -0.38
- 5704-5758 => -0.59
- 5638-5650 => -0.27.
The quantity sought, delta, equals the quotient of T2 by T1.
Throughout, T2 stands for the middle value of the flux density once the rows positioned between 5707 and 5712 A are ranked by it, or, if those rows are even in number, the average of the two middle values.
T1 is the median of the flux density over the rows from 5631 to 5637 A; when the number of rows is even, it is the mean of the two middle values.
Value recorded 0.96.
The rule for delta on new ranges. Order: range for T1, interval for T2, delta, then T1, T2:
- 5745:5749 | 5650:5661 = 1.00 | 9.8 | 9.8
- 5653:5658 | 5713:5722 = 0.95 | 9.9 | 9.5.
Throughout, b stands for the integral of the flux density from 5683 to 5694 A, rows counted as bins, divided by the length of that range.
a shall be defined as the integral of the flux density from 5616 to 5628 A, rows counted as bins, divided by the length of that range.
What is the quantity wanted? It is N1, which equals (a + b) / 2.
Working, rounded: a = 9.29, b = 9.51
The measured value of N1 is 9.40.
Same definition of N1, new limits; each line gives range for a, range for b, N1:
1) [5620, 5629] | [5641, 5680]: 9.45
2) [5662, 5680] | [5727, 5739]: 9.39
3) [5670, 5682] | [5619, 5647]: 9.41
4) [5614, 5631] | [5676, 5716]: 9.29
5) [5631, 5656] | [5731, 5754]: 9.47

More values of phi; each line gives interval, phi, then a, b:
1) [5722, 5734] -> 89.5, 9.353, 9.57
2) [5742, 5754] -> 91.5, 9.431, 9.70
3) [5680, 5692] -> 84.0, 8.972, 9.37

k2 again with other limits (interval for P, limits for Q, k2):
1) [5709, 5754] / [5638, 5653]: 0.21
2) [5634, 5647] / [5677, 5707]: 0.15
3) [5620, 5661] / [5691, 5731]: 0.21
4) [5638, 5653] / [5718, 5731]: 0.38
